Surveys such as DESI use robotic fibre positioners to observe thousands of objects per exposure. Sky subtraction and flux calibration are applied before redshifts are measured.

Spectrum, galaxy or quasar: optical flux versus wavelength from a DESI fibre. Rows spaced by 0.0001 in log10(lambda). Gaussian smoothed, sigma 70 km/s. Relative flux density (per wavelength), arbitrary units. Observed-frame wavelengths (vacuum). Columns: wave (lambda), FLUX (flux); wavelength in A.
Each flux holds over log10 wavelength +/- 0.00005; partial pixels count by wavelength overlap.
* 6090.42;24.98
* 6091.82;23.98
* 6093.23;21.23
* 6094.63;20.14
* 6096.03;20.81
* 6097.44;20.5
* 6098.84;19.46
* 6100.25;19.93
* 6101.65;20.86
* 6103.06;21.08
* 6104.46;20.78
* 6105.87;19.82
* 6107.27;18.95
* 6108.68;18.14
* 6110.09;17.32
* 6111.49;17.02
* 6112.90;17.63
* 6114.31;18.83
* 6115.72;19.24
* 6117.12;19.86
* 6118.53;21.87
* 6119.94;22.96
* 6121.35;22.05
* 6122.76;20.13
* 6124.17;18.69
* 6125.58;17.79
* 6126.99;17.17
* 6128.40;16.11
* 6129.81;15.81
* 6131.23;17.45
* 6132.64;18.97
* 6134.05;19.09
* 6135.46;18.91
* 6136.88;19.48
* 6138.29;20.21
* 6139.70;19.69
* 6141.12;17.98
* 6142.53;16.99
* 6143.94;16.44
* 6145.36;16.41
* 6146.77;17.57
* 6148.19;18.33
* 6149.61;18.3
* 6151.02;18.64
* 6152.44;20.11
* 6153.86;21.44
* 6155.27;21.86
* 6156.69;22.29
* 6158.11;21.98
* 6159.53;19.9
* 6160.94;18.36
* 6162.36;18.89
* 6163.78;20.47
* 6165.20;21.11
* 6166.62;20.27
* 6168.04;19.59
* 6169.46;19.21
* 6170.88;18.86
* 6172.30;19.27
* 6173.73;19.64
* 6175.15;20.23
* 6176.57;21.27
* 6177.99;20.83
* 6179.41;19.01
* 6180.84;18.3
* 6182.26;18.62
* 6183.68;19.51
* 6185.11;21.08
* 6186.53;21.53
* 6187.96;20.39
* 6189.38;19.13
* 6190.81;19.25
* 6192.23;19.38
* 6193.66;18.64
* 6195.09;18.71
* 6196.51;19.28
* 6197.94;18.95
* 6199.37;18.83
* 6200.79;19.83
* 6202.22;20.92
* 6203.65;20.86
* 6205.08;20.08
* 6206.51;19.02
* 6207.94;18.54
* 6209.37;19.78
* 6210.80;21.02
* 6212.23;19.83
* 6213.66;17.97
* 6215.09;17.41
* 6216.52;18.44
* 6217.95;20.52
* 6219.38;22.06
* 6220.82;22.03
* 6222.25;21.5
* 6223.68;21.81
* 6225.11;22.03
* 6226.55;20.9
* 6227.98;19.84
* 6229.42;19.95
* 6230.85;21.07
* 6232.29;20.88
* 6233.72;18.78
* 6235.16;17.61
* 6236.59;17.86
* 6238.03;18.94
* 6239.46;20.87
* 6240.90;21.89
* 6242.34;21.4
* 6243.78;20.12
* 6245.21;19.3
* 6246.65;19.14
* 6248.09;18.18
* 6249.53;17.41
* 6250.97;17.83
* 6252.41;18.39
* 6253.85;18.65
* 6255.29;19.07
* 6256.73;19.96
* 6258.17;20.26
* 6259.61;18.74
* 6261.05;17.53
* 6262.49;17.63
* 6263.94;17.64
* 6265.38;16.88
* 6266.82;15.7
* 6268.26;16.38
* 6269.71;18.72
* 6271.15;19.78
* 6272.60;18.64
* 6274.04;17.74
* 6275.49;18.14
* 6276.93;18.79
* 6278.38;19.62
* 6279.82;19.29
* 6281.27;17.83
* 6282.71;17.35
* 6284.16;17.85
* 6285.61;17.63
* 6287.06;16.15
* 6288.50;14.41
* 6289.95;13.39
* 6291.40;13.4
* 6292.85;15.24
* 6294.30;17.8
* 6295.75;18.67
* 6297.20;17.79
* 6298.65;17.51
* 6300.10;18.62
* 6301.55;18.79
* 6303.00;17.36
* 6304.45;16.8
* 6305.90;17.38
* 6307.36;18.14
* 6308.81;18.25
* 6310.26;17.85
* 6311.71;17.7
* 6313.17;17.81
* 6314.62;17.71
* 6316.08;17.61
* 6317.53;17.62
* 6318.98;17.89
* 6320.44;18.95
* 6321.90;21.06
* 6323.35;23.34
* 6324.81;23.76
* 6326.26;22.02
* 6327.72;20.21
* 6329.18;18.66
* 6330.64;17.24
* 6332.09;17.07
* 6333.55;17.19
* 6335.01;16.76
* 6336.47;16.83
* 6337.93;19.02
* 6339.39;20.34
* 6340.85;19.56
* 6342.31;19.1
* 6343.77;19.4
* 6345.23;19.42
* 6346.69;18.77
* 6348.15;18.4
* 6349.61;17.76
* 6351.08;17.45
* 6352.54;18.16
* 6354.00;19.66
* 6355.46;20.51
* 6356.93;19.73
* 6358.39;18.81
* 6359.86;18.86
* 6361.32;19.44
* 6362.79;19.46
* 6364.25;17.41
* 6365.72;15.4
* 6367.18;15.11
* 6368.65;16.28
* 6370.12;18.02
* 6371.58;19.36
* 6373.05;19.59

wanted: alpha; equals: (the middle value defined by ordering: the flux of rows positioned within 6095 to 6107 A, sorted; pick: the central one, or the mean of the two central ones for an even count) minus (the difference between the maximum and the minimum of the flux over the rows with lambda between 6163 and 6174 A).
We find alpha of 18.4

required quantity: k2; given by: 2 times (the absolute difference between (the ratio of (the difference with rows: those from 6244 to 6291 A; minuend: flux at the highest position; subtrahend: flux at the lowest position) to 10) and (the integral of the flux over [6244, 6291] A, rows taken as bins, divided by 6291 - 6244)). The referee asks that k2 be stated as 37.0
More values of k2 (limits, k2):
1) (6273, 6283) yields 37.0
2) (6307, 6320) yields 35.8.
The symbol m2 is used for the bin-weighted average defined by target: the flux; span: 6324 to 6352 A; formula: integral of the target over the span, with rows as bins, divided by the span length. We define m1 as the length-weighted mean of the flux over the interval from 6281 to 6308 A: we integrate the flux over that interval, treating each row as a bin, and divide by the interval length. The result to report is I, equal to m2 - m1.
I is 2.0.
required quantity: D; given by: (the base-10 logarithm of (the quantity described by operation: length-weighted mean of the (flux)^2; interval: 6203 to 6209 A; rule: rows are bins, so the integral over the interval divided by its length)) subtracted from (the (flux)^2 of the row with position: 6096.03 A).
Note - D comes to 430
